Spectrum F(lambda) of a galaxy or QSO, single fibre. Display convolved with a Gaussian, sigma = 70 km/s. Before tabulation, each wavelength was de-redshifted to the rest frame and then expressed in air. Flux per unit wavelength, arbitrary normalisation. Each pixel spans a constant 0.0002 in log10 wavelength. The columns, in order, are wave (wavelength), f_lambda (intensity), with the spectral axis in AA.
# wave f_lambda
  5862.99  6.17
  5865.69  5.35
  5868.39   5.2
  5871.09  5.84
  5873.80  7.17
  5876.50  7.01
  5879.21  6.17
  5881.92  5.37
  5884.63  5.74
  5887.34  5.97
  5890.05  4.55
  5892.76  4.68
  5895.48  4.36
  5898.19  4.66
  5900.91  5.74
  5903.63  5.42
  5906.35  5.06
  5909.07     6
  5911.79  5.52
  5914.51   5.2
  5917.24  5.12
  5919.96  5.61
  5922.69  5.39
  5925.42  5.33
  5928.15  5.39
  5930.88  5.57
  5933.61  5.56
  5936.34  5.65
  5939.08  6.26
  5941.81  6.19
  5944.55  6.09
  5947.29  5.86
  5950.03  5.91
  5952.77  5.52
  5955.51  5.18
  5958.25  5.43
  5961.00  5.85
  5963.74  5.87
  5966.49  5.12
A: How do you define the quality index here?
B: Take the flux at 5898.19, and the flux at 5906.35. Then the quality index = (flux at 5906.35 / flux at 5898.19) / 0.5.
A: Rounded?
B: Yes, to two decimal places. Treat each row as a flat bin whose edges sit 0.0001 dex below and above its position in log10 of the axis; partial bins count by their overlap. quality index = 2.17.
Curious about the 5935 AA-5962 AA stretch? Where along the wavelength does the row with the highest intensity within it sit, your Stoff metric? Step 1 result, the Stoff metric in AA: 5939.08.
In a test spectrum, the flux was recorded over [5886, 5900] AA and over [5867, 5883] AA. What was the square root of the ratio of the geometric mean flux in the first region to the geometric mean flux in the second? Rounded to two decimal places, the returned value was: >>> 0.89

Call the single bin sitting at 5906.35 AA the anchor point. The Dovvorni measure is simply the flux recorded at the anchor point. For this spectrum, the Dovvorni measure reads 5.06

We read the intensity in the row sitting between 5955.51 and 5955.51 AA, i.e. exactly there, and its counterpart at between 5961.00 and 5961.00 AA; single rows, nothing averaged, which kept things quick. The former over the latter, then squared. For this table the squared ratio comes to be 0.78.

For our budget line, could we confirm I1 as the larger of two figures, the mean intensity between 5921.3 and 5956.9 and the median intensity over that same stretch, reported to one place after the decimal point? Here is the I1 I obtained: 5.7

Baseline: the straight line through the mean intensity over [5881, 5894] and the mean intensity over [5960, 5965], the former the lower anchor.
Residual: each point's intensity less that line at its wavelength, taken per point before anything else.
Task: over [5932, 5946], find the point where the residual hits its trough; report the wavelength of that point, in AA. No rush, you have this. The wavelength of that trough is 5933.61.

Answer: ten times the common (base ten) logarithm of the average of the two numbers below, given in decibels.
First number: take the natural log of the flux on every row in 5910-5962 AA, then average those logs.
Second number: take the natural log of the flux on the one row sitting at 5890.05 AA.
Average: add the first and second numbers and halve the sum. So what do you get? 2.09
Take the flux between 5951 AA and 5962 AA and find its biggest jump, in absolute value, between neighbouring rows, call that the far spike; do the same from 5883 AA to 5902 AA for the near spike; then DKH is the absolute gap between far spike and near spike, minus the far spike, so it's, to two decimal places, 0.58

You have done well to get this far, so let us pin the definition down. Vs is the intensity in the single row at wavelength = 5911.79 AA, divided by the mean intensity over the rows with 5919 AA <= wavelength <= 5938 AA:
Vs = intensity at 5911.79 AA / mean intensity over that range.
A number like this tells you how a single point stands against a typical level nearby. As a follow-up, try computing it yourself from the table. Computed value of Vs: 1.00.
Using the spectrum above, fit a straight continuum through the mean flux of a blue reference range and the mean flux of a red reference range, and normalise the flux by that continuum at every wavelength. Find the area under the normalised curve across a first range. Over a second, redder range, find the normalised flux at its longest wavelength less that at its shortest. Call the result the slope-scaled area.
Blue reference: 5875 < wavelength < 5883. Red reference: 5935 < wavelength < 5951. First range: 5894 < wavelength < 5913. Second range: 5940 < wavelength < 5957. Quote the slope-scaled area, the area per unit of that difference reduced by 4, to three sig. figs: -105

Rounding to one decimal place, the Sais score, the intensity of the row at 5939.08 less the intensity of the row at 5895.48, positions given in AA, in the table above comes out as 1.9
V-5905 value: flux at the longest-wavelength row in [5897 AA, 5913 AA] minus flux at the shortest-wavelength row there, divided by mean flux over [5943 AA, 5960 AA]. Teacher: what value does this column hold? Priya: 0.15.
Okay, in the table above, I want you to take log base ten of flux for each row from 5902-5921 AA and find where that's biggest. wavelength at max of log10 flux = 5909.07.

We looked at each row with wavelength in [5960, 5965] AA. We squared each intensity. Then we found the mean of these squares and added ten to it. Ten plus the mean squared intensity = 44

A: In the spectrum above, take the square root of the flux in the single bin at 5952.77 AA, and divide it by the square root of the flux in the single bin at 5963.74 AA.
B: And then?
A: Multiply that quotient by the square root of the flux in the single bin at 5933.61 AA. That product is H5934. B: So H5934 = 2.29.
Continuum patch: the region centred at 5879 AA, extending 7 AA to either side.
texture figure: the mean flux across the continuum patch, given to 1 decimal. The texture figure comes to 6.3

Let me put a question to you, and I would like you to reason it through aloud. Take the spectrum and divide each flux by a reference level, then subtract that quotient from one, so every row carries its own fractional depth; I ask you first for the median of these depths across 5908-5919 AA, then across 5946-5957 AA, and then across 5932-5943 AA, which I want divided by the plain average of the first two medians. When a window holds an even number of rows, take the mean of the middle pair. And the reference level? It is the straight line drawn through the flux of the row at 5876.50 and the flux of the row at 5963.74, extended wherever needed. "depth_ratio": 0.4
